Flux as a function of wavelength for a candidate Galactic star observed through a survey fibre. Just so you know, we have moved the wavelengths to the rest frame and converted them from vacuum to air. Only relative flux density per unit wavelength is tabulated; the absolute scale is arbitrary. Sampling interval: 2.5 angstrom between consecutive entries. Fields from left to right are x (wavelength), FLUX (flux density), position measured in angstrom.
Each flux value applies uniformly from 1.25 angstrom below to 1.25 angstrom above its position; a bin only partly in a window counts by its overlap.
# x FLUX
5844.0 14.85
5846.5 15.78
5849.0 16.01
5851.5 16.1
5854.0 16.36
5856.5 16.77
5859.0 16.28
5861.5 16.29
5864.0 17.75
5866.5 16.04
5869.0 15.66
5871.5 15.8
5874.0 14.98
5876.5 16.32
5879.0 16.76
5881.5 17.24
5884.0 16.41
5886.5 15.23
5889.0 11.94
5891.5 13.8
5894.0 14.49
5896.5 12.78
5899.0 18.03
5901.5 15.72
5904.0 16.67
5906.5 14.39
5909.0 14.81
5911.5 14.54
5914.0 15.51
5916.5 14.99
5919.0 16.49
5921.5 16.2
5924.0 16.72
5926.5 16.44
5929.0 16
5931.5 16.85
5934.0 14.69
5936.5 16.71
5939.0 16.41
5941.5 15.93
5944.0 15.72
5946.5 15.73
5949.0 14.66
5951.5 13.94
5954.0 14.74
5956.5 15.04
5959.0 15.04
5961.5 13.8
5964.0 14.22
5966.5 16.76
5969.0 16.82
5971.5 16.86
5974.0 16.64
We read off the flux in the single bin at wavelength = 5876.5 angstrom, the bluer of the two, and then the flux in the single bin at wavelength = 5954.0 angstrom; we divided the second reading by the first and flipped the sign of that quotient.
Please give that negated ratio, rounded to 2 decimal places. -0.90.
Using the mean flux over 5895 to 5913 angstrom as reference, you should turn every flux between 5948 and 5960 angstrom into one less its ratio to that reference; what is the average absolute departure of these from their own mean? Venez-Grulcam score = 0.020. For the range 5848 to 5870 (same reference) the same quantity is 0.026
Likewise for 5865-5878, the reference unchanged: 0.023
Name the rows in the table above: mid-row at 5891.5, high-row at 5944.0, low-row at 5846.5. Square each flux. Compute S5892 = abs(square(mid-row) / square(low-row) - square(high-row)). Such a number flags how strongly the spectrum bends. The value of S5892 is 246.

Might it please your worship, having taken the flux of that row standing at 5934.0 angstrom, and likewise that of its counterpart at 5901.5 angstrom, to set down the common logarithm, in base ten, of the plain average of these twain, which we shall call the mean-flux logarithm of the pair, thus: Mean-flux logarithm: 1.18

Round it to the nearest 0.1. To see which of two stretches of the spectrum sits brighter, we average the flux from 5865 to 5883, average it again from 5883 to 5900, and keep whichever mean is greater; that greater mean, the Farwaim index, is 16.1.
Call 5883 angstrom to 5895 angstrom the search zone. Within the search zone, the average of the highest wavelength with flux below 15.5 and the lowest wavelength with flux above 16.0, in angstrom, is 5889.0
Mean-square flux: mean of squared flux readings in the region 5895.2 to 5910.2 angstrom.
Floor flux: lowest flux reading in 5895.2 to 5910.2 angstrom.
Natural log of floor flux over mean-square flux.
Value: -2.933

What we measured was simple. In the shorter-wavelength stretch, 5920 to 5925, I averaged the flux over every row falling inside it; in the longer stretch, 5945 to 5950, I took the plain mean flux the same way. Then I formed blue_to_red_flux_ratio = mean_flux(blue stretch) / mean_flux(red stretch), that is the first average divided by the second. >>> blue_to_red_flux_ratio 1.08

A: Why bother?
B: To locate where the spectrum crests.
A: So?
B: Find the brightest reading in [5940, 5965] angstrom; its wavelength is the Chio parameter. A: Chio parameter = 5941.5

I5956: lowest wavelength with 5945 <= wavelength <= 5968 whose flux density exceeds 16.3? 5966.5 angstrom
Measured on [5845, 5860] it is 5854.0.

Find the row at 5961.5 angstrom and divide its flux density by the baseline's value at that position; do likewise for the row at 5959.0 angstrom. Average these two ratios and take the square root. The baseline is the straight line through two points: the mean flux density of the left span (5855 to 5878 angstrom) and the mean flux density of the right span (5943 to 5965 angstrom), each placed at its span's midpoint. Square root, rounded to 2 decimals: 0.99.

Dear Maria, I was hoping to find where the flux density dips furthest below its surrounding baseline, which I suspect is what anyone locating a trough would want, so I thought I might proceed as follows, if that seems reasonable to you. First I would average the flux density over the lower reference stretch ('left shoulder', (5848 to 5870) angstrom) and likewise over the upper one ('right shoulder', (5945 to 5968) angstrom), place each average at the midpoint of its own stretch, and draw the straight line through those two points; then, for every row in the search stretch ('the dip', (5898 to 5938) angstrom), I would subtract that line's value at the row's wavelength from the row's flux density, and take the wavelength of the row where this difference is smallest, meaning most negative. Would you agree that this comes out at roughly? 5906.5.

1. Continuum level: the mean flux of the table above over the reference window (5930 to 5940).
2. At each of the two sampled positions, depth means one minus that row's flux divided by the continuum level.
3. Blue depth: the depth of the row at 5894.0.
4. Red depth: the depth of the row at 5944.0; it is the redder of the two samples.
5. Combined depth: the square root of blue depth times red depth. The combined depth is 0.053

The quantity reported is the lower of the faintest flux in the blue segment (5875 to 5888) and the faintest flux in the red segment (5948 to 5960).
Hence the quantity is 13.9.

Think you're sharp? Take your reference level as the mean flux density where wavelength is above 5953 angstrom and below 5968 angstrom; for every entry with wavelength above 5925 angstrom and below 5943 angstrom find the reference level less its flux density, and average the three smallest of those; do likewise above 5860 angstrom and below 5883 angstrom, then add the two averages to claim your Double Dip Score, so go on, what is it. -4.0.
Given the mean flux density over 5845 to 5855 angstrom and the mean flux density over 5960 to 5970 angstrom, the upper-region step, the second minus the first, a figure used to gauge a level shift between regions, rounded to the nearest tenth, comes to -0.7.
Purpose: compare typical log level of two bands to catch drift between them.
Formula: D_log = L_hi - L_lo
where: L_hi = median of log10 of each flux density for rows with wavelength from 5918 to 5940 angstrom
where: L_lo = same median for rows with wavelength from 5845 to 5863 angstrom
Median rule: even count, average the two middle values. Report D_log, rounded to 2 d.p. 0.00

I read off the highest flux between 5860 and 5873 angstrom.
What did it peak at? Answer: 17.75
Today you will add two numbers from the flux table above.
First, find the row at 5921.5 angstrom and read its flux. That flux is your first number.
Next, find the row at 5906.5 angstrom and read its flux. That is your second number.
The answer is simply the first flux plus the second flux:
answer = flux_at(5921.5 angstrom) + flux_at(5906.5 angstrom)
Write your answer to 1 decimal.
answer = 30.6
